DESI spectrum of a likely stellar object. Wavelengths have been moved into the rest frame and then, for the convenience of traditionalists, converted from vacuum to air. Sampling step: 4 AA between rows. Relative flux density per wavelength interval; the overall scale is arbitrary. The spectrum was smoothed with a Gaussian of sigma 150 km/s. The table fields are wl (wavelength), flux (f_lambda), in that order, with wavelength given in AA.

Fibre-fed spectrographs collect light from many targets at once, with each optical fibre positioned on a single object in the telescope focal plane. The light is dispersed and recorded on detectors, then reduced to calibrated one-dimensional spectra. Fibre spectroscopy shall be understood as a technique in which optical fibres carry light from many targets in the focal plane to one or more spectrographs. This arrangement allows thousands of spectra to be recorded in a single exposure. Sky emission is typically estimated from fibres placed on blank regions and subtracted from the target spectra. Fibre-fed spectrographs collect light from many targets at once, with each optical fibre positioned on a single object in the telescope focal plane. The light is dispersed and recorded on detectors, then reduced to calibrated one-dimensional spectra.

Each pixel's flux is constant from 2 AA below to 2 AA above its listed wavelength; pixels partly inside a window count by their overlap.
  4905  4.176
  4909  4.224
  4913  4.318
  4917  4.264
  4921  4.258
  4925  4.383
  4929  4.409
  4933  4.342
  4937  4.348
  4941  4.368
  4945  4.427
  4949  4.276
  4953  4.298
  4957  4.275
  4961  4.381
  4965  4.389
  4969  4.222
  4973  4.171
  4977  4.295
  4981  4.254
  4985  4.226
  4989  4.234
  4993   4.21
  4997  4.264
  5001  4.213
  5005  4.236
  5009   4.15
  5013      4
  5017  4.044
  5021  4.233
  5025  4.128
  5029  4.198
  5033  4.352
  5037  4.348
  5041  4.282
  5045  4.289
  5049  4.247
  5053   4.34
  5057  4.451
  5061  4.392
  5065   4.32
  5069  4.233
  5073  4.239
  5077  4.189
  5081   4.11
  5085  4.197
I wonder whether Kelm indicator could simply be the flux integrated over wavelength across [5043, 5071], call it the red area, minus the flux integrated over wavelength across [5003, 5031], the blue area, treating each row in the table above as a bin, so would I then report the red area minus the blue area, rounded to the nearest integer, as 5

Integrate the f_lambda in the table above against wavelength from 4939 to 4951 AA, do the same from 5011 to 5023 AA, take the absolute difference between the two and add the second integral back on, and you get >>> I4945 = 52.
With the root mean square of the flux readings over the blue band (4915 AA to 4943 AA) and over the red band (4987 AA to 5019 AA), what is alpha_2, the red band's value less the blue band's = -0.17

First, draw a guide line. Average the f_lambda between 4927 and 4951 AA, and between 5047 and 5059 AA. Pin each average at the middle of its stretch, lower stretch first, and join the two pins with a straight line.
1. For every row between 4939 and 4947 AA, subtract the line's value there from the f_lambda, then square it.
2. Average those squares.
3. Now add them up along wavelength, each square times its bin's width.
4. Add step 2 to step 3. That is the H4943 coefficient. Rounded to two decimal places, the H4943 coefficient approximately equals 0.02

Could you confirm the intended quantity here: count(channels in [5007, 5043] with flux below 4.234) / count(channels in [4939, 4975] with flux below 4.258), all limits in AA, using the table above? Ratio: 3.0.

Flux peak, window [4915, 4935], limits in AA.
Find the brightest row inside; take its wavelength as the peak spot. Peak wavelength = 4929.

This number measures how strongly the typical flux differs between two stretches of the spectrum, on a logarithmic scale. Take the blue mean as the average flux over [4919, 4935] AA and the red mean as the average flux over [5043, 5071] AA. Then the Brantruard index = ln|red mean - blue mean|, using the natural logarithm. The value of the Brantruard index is -3.8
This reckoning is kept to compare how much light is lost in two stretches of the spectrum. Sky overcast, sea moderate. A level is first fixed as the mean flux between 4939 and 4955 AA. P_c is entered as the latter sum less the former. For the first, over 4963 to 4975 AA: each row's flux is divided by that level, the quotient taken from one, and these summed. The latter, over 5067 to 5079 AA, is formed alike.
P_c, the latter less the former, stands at 0.028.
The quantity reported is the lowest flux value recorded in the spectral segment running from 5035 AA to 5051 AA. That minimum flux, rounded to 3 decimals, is 4.247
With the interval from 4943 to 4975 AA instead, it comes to 4.171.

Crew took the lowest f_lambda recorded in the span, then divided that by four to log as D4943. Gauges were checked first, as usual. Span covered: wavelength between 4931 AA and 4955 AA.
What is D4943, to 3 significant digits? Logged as 1.07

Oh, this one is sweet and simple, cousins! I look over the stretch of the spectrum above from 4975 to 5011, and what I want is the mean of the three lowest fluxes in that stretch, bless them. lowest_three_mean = 4.19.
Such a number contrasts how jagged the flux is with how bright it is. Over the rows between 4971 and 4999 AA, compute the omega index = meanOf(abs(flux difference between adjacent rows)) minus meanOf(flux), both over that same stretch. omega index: -4.19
